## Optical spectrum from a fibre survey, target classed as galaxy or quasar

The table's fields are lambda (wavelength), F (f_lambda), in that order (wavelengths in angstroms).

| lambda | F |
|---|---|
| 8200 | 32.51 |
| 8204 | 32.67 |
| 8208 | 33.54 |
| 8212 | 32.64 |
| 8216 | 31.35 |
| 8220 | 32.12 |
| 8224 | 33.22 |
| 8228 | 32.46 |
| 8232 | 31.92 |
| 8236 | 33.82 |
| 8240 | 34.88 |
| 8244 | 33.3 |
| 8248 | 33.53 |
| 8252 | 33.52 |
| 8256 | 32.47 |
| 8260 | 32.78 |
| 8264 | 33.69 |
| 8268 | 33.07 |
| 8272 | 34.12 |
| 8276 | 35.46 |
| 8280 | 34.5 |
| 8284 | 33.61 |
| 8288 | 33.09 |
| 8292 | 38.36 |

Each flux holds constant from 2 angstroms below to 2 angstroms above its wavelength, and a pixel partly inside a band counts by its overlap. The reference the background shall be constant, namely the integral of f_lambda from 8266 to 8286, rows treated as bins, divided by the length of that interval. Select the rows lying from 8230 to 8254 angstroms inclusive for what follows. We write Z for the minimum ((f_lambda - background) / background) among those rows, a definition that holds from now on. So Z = -0.07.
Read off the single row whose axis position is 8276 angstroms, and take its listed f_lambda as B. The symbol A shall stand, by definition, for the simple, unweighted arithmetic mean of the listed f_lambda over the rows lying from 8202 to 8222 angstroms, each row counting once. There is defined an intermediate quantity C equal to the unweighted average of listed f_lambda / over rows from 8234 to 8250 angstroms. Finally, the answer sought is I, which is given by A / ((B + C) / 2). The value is 0.94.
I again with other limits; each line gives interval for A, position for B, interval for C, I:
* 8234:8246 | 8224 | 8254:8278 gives 1.02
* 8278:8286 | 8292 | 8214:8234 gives 0.97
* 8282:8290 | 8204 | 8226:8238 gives 1.02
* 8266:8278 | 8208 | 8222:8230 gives 1.03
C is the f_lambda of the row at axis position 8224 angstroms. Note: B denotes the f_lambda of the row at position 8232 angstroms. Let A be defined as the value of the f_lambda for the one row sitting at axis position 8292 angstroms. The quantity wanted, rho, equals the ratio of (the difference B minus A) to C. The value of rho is -0.194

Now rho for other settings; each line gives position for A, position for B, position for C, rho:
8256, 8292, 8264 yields 0.175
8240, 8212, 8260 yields -0.068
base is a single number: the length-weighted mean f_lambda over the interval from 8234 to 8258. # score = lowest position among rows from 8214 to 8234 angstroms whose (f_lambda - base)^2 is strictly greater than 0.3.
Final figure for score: 8216 angstroms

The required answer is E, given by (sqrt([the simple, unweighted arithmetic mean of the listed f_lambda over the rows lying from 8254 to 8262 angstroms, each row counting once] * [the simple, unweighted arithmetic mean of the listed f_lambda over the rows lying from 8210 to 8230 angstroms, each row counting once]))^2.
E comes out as 1056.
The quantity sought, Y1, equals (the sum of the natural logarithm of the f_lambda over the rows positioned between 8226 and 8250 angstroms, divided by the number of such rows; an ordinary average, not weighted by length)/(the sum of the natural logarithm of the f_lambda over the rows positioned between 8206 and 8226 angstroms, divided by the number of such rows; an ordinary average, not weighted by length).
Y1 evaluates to 1.01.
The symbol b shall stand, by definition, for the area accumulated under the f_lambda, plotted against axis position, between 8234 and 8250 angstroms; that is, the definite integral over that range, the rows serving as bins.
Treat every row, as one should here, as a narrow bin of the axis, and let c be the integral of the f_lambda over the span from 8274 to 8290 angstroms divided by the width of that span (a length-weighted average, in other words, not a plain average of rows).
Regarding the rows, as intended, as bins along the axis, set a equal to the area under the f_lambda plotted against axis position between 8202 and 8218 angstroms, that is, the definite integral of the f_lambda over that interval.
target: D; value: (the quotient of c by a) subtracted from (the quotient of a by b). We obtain 0.90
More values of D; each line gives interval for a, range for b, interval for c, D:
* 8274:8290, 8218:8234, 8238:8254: 0.99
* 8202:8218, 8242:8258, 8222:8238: 0.92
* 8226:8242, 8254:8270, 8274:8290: 0.94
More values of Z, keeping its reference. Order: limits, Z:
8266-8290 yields -0.03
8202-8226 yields -0.08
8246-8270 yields -0.05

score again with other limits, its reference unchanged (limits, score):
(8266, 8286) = 8276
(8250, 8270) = 8256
